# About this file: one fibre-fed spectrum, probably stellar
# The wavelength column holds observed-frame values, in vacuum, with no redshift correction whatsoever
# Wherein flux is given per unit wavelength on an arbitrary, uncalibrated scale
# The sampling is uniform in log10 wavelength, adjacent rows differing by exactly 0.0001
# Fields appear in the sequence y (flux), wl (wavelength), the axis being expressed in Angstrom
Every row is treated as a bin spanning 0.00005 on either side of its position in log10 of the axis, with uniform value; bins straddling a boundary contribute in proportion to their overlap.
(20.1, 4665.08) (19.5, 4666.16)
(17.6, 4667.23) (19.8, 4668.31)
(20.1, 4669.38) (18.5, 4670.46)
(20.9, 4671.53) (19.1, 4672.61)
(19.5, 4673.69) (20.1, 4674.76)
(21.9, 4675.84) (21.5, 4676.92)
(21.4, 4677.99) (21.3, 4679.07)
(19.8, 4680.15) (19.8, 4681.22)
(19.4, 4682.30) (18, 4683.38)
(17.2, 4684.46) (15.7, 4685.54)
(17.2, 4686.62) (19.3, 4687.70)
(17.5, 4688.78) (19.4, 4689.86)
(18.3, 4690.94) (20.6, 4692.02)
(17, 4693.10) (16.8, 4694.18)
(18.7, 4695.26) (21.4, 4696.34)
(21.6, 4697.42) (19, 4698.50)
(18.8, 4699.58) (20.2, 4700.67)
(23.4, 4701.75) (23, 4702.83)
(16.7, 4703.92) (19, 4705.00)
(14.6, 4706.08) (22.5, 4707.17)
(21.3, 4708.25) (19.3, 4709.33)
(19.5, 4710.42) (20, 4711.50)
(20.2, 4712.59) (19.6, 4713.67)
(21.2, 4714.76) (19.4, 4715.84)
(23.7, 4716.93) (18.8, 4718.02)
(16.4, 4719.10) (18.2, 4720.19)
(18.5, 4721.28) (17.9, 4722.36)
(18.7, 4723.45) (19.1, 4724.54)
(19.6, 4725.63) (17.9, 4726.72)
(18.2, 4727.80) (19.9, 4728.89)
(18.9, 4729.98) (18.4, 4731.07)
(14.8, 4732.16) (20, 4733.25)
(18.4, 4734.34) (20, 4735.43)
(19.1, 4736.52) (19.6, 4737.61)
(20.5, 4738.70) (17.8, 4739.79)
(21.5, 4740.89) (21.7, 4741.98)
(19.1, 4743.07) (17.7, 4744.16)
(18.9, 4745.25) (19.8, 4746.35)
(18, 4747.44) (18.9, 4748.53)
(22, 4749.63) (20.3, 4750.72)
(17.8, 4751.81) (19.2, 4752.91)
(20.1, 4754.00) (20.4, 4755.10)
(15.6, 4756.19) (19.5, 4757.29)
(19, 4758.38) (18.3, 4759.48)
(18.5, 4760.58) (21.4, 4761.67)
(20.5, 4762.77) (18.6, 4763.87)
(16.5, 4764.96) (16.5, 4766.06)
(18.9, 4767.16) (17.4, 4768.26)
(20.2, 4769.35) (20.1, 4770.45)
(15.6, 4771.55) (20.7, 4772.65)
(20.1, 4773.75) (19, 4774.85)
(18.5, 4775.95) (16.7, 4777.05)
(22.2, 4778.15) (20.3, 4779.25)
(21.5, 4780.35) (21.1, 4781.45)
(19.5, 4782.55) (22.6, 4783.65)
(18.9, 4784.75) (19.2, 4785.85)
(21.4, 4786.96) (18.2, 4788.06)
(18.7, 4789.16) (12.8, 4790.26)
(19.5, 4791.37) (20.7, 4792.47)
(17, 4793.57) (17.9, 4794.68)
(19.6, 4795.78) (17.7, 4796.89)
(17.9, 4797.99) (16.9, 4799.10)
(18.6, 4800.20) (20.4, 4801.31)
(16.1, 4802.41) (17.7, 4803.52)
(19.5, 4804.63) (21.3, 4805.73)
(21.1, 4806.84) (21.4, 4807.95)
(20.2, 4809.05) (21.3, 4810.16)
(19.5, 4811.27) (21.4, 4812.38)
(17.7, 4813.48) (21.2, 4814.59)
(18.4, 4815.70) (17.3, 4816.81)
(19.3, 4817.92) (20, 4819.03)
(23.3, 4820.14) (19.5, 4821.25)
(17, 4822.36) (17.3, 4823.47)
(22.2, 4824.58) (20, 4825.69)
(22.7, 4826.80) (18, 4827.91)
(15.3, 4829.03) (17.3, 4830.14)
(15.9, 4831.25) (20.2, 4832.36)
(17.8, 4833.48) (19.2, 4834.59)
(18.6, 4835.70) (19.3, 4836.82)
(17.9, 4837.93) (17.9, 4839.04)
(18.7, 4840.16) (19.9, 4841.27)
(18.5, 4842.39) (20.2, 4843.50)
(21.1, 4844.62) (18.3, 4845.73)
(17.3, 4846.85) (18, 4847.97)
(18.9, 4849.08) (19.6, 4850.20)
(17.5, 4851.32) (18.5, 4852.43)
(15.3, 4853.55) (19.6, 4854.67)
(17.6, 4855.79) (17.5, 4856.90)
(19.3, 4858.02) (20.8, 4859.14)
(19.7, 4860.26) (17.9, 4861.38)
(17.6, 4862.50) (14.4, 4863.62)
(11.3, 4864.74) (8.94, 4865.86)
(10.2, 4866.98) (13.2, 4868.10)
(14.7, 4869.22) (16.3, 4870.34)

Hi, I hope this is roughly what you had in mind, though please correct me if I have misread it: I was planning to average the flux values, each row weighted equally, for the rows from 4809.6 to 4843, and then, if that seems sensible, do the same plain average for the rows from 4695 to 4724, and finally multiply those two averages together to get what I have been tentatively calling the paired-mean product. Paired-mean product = 376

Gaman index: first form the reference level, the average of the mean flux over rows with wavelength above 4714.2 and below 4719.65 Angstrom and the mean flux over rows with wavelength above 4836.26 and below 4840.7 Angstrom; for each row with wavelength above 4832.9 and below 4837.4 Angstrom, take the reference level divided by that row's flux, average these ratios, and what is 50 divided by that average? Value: 48.8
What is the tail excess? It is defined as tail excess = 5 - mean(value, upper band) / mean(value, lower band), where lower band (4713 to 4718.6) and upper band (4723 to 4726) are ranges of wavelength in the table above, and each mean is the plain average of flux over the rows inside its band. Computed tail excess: 4.07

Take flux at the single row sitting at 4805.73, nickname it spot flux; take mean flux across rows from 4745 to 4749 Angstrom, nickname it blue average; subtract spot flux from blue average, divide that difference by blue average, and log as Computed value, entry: -0.13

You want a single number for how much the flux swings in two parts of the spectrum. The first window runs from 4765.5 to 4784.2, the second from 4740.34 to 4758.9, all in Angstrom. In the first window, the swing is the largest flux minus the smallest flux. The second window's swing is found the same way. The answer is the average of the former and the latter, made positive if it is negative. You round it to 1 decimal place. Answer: 6.7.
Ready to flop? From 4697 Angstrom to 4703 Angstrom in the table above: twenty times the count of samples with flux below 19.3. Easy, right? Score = 40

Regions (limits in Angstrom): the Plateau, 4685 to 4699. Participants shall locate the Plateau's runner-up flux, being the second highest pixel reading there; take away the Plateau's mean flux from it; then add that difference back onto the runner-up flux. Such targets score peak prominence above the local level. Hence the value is 24.1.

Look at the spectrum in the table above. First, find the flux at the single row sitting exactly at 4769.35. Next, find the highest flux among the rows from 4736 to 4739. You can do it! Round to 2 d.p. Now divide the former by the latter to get 0.99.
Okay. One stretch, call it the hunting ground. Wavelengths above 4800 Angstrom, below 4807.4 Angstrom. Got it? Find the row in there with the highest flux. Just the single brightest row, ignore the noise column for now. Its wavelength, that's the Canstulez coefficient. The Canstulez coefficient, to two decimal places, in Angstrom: 4805.73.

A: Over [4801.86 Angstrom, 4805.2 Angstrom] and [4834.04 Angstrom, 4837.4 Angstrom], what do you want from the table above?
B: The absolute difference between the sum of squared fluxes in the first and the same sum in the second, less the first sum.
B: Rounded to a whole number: -818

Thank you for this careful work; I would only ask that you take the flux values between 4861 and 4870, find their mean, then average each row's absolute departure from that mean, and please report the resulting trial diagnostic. 2.6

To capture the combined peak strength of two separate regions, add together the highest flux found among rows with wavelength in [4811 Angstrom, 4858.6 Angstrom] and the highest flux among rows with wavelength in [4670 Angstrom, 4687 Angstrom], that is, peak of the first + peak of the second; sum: 45.2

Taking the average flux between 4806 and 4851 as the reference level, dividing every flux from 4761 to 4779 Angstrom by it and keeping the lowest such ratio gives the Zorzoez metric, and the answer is 0.81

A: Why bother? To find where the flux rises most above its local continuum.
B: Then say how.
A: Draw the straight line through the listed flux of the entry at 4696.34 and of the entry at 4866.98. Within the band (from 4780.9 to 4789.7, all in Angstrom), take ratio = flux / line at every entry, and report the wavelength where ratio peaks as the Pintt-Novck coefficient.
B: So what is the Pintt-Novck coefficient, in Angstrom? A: 4783.65 Angstrom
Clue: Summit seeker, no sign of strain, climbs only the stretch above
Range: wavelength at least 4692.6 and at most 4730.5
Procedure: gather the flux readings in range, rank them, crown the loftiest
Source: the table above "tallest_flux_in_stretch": 23.7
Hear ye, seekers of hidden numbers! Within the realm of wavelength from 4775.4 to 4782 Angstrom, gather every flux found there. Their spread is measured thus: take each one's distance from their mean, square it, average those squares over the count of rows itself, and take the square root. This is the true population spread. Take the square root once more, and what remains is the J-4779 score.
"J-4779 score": 1.38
